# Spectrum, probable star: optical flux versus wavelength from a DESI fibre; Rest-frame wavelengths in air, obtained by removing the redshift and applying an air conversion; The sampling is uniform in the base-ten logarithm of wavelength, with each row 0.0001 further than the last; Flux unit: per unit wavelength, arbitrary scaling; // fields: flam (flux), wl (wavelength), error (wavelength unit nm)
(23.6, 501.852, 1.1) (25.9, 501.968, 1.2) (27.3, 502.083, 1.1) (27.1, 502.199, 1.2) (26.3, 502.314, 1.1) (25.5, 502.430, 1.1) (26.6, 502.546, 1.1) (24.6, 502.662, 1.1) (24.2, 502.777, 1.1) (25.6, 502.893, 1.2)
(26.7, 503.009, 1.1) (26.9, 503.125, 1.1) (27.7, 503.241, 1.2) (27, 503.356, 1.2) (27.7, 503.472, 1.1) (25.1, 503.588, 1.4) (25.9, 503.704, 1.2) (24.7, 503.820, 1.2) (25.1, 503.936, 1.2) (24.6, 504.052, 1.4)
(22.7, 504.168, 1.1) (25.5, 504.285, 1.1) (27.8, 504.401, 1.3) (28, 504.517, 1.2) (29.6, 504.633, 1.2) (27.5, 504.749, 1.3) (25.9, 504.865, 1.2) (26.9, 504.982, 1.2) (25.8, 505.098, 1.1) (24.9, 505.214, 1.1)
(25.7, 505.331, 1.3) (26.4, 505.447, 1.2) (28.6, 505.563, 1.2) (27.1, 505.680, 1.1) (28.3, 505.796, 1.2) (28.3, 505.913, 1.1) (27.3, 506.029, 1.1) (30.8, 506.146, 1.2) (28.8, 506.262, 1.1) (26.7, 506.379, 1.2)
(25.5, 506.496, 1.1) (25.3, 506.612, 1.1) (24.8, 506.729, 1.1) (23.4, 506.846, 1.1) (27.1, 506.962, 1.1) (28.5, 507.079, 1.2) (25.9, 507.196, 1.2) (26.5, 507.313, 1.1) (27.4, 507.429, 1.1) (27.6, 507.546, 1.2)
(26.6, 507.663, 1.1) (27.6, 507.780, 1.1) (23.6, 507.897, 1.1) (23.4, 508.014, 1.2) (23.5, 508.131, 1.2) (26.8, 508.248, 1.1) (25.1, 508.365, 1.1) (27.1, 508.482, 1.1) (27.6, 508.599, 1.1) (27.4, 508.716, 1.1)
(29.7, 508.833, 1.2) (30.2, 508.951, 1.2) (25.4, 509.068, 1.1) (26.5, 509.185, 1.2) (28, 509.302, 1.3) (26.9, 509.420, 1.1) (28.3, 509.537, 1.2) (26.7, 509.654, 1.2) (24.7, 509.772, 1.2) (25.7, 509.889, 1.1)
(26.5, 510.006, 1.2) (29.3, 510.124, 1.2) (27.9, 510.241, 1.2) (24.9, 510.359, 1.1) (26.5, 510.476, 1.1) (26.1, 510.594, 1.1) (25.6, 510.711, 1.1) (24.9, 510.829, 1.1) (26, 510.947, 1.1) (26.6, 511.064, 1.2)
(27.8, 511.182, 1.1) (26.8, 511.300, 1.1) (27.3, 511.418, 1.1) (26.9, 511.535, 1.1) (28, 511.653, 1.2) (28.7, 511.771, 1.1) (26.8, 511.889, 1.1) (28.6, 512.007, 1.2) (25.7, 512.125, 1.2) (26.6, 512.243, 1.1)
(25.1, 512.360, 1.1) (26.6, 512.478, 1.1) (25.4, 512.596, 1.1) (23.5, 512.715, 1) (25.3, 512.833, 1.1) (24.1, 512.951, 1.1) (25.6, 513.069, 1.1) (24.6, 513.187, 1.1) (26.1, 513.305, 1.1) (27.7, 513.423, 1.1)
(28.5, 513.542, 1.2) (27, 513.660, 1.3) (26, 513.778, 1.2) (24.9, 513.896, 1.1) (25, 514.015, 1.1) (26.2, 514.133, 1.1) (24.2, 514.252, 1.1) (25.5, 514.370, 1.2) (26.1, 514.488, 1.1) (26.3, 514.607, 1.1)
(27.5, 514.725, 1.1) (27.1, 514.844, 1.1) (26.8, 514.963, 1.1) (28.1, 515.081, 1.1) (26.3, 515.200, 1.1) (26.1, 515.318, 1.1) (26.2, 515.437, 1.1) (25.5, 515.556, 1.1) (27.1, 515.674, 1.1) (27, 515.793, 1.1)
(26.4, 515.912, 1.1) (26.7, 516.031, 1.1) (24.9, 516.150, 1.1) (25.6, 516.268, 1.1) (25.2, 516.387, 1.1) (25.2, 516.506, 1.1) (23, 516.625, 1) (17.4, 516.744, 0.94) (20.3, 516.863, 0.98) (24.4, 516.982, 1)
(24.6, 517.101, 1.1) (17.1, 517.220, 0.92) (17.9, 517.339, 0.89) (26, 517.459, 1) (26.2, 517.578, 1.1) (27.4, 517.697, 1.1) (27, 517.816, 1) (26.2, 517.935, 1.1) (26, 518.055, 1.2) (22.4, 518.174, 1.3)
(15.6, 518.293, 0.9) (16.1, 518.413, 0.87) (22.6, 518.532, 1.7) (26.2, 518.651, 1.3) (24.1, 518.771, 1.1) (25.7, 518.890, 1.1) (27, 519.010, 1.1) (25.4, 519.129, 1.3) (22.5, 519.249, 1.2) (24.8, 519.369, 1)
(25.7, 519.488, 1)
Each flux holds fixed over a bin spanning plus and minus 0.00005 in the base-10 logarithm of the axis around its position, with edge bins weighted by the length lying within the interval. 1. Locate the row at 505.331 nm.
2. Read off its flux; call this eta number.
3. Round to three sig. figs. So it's 25.7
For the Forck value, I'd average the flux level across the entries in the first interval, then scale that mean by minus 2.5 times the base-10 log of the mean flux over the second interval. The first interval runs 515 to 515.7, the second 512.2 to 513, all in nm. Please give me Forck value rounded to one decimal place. -93.1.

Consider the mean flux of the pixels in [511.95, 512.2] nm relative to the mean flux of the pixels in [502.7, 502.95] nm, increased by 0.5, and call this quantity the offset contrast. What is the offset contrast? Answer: 1.59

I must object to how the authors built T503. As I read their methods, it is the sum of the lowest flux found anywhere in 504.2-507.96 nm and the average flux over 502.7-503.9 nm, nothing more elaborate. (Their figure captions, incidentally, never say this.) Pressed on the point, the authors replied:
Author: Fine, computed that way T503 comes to 49.5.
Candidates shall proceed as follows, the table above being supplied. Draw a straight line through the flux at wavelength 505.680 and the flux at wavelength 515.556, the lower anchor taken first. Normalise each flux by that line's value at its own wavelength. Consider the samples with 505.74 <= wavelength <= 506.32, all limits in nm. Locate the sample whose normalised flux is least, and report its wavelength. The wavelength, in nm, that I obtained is 506.029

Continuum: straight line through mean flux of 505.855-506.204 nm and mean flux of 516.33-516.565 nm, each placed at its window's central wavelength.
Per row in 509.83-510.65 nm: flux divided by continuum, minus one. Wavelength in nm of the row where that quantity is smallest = 510.359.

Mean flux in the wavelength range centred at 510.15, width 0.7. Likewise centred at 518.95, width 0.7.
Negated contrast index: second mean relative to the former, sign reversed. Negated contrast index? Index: -0.94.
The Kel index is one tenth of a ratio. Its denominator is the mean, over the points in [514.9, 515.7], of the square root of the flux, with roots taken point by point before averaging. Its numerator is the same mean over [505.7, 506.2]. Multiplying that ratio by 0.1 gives 0.104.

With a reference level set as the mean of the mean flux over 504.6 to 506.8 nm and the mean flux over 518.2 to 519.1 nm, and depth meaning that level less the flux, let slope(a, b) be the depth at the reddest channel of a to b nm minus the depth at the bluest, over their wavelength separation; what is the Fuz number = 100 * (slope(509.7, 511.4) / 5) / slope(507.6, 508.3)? 80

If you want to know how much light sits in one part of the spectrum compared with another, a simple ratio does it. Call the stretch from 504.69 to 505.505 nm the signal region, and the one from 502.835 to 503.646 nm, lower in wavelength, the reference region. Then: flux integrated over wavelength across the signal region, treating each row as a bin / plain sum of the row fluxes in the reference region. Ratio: 0.114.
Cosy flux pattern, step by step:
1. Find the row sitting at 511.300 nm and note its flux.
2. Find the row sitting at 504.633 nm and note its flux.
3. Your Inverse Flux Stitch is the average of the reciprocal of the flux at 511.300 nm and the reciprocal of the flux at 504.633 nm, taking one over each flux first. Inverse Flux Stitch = 0.036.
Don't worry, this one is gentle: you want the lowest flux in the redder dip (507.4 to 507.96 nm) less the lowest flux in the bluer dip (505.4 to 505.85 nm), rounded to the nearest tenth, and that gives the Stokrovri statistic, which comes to -2.8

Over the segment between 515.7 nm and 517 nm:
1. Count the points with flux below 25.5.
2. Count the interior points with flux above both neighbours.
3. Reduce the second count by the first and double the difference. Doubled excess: -10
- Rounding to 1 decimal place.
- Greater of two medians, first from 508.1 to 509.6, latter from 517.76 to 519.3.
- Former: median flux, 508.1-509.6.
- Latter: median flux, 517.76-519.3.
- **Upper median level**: 27.1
